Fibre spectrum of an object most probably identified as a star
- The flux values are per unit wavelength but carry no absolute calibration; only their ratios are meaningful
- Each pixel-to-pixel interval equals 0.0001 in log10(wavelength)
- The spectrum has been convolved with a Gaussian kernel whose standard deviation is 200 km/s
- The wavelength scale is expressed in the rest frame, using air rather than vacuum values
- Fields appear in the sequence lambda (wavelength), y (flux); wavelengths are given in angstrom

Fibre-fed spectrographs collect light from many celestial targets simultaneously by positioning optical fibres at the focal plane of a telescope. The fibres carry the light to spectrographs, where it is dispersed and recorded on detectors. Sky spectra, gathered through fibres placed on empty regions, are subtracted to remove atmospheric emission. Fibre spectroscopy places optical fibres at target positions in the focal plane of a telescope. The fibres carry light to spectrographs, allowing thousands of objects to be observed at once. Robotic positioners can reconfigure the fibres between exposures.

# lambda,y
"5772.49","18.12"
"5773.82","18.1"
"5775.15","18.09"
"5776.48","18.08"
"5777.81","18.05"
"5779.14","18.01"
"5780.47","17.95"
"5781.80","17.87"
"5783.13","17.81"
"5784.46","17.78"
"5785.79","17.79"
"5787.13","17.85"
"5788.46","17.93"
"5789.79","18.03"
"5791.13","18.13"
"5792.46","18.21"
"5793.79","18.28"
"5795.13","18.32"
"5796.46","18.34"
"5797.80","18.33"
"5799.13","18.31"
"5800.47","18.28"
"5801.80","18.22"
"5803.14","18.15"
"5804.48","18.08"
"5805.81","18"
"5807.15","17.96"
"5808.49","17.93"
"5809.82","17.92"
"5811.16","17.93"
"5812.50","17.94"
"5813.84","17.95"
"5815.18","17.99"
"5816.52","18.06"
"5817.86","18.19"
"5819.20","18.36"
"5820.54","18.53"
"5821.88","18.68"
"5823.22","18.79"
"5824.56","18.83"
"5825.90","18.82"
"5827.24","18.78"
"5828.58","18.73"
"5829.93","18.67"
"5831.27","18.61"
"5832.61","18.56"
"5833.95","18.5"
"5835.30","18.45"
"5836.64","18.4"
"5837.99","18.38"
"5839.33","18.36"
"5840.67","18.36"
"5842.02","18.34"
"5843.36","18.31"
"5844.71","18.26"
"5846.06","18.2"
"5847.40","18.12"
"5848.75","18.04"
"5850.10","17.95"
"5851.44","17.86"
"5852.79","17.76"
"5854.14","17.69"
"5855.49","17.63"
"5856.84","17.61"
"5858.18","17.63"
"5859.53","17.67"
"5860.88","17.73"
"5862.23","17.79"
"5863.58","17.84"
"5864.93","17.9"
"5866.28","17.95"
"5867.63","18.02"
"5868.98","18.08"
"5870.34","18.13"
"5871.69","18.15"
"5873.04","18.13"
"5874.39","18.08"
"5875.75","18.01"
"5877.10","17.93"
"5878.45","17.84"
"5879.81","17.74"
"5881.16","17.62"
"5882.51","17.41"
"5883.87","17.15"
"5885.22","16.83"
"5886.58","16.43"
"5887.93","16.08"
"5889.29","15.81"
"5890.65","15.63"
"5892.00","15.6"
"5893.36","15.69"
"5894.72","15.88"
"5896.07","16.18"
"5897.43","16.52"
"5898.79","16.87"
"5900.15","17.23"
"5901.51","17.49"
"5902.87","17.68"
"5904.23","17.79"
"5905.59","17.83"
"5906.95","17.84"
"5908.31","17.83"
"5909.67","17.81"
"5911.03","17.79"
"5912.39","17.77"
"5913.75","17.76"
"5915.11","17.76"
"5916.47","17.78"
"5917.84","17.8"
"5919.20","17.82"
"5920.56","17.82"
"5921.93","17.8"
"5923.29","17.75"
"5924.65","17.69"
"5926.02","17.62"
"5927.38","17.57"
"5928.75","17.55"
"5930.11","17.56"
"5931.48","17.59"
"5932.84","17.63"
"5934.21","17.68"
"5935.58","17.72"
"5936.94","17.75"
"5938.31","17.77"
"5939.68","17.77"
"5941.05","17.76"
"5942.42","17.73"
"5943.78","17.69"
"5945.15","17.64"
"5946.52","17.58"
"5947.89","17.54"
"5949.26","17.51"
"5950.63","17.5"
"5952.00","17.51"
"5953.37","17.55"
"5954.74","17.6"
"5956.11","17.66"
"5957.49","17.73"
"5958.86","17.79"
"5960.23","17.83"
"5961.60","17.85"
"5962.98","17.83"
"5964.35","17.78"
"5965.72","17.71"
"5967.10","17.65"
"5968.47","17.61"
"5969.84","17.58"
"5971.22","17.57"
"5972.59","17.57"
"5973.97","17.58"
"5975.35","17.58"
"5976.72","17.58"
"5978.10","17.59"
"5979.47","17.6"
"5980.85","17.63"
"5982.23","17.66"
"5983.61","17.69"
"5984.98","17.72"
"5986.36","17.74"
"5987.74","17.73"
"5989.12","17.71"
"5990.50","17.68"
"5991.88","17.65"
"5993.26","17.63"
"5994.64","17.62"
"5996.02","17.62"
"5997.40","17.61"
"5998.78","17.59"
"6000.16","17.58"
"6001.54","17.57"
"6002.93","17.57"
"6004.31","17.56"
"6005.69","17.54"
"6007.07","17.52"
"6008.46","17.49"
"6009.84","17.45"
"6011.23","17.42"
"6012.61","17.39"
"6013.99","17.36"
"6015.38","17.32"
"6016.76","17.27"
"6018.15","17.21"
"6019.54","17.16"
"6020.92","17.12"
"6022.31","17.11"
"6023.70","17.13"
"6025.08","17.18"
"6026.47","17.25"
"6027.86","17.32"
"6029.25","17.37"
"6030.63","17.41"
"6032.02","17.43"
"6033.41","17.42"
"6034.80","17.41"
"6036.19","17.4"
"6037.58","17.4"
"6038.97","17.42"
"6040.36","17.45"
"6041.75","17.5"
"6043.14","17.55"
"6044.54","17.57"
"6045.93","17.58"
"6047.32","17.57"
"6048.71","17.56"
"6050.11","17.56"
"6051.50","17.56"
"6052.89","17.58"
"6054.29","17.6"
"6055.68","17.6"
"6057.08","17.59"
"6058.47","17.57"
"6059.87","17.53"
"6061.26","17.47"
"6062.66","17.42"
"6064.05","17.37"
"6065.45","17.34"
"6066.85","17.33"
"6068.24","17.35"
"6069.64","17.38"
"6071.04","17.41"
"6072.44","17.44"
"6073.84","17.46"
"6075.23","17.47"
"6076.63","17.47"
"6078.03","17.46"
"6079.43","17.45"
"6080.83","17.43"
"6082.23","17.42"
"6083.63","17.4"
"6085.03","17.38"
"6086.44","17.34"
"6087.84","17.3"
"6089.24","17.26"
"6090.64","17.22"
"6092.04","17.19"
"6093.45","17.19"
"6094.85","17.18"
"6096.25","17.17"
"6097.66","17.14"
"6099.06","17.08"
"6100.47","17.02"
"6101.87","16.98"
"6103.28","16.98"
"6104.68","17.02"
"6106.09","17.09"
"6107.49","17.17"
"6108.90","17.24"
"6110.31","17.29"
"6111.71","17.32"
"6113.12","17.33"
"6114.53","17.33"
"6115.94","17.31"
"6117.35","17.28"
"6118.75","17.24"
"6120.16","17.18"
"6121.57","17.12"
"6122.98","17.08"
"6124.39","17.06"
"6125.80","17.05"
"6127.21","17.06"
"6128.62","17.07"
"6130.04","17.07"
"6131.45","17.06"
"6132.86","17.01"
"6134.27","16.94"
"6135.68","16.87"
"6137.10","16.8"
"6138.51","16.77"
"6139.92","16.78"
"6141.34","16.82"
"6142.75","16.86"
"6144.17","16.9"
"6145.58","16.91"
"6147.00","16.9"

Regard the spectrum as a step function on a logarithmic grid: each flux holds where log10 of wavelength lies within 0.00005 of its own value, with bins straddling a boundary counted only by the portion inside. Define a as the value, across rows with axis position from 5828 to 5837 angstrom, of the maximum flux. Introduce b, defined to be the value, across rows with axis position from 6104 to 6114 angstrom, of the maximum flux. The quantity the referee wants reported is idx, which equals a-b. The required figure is 1.4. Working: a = 18.73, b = 17.33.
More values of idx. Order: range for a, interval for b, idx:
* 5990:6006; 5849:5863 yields -0.3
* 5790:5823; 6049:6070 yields 1.1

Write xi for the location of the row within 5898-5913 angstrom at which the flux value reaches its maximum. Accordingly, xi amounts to 5906.95 angstrom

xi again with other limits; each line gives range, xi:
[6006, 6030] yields 6007.07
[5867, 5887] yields 5871.69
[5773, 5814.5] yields 5796.46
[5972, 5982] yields 5980.85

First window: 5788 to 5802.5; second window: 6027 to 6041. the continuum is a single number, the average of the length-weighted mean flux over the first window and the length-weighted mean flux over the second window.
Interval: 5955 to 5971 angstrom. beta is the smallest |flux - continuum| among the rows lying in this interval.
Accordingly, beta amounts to 0.02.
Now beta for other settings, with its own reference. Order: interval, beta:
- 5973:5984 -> 0.12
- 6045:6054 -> 0.23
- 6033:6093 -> 0.21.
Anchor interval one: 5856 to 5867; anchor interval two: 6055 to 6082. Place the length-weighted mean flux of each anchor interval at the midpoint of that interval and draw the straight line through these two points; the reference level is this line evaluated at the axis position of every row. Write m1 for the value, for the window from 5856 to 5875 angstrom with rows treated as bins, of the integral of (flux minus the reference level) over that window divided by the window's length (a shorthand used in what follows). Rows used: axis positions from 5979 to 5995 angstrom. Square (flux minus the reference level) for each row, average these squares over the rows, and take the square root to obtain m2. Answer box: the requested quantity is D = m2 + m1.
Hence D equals 0.24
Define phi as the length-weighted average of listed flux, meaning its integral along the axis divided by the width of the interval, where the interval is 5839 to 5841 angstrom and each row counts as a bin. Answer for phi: 18.40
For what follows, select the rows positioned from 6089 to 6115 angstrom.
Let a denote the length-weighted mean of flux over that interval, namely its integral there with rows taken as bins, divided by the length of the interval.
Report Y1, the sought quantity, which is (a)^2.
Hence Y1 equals 295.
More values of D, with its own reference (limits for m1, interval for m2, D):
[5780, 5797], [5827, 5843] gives 0.84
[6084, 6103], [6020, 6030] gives 0.10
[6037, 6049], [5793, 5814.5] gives 0.32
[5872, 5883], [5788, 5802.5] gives 0.47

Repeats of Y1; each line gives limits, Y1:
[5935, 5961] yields 312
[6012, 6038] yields 299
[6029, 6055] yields 306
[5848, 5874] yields 320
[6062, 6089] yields 303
